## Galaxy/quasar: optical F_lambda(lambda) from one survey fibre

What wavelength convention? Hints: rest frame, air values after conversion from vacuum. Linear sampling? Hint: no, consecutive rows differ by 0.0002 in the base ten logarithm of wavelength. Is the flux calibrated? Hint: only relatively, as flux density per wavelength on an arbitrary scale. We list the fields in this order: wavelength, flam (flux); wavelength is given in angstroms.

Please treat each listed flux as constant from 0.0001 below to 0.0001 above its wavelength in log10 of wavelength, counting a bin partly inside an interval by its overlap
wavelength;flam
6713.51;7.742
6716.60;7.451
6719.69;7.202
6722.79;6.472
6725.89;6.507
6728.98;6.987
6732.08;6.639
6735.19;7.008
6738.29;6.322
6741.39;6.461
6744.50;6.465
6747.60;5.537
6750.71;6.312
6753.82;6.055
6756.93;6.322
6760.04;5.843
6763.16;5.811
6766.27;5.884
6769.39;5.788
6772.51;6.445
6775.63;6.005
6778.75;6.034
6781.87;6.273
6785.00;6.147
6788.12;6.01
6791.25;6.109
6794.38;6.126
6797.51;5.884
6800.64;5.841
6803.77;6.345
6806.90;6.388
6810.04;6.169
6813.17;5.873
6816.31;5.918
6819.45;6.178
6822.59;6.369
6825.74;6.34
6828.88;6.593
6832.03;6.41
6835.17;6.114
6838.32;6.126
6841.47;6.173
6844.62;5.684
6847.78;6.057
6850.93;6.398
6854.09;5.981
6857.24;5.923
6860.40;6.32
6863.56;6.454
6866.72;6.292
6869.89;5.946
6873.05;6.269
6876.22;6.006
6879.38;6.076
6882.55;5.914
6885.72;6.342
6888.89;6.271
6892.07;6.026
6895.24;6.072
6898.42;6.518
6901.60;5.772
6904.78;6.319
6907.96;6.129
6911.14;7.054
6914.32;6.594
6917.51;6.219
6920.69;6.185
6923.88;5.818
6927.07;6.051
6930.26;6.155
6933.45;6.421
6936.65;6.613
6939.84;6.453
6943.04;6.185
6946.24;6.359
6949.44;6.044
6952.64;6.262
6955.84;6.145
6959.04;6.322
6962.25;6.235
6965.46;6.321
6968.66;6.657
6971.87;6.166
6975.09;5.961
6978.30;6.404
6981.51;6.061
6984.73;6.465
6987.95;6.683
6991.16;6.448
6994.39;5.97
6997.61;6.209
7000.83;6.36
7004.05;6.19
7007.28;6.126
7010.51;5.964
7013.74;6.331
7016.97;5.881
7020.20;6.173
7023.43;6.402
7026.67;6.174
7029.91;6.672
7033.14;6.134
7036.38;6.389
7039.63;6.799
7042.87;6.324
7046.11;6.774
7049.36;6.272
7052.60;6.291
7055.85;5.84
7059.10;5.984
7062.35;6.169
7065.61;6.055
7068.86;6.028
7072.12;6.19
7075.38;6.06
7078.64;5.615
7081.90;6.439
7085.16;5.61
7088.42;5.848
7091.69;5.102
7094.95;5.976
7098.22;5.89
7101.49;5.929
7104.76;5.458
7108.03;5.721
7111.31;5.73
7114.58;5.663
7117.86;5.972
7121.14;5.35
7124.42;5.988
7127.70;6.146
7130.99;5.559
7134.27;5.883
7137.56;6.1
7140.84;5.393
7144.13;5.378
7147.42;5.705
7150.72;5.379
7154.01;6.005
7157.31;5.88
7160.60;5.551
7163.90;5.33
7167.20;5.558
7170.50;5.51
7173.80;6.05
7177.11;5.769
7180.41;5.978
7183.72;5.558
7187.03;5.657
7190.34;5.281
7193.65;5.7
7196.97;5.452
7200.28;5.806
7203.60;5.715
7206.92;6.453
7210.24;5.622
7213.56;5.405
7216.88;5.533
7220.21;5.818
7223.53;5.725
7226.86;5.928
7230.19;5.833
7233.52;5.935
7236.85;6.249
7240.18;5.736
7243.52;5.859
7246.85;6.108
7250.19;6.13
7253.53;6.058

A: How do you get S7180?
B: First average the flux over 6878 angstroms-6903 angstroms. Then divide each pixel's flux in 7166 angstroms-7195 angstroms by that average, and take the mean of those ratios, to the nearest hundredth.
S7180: 0.93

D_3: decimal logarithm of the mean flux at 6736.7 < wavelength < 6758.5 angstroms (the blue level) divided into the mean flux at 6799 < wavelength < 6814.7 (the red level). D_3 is -0.006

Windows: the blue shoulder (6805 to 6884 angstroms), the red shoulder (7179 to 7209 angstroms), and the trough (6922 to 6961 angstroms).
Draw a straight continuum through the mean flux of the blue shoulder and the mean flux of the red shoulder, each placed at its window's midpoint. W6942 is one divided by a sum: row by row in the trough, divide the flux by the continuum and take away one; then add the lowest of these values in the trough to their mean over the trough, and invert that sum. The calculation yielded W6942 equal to -125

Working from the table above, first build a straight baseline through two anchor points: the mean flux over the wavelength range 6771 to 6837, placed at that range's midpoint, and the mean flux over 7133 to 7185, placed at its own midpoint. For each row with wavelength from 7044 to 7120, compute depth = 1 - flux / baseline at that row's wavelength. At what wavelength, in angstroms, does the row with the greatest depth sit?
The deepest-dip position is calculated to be 7091.69 angstroms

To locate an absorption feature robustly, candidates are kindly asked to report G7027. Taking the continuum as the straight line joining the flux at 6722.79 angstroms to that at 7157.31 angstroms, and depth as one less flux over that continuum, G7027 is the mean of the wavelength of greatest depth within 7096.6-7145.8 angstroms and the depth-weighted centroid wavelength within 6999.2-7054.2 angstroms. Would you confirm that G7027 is 7078.1 angstroms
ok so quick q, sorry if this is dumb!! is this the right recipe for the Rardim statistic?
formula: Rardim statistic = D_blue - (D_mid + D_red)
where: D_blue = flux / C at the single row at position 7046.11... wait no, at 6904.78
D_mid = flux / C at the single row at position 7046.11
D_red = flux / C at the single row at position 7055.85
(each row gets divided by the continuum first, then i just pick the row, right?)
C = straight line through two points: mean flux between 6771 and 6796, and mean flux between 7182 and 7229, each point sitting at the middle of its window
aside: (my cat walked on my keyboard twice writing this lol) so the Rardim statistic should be -1.103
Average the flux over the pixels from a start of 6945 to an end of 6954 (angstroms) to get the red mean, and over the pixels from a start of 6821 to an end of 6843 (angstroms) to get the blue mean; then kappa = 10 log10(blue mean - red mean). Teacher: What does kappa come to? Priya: -11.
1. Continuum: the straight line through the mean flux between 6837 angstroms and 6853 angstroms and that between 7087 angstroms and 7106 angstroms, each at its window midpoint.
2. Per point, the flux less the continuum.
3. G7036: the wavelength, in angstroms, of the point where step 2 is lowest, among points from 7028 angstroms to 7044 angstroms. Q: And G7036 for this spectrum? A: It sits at 7033.14 angstroms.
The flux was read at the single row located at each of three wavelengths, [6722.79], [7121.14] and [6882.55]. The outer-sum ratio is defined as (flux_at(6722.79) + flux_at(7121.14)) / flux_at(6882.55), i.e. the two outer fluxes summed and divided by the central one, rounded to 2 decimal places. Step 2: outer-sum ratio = 2.00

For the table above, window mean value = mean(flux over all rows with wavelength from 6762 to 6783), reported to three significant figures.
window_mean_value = 6.03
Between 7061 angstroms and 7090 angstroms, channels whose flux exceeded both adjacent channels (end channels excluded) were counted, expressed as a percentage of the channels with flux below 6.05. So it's 50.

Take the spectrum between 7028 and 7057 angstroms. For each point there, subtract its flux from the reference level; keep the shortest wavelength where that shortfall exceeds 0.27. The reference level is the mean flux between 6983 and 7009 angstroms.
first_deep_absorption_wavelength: 7055.85 angstroms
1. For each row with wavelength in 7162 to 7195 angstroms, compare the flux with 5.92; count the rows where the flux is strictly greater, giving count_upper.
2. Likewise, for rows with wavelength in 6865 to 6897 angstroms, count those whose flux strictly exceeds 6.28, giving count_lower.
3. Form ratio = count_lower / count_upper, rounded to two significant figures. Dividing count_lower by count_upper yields 1.0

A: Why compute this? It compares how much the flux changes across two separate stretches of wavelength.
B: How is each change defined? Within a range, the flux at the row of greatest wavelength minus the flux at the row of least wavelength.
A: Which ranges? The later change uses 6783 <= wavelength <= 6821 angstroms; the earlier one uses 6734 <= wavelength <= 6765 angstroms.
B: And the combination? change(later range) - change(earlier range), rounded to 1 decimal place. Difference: 1.2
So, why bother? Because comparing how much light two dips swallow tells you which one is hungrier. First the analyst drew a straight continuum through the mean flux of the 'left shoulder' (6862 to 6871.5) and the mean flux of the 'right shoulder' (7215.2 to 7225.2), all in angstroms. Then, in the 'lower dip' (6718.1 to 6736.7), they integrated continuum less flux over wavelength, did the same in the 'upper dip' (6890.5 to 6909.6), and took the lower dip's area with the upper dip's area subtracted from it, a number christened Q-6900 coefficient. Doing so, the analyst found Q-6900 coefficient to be -7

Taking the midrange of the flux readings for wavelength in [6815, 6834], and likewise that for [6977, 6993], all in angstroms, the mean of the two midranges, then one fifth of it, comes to 1.263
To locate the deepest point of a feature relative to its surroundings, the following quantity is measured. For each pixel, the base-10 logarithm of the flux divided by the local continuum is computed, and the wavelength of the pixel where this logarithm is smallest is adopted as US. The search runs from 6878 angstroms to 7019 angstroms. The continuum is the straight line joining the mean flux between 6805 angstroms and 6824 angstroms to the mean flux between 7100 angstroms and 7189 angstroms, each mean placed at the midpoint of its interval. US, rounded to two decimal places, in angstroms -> 6901.60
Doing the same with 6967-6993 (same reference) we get 6975.09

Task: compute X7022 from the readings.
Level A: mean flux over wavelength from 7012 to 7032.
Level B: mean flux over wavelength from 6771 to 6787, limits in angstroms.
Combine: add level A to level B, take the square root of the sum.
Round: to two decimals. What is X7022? 3.53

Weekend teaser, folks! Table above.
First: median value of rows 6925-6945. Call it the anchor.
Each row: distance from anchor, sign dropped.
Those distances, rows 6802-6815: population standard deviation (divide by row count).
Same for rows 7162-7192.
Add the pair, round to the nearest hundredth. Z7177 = 0.40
